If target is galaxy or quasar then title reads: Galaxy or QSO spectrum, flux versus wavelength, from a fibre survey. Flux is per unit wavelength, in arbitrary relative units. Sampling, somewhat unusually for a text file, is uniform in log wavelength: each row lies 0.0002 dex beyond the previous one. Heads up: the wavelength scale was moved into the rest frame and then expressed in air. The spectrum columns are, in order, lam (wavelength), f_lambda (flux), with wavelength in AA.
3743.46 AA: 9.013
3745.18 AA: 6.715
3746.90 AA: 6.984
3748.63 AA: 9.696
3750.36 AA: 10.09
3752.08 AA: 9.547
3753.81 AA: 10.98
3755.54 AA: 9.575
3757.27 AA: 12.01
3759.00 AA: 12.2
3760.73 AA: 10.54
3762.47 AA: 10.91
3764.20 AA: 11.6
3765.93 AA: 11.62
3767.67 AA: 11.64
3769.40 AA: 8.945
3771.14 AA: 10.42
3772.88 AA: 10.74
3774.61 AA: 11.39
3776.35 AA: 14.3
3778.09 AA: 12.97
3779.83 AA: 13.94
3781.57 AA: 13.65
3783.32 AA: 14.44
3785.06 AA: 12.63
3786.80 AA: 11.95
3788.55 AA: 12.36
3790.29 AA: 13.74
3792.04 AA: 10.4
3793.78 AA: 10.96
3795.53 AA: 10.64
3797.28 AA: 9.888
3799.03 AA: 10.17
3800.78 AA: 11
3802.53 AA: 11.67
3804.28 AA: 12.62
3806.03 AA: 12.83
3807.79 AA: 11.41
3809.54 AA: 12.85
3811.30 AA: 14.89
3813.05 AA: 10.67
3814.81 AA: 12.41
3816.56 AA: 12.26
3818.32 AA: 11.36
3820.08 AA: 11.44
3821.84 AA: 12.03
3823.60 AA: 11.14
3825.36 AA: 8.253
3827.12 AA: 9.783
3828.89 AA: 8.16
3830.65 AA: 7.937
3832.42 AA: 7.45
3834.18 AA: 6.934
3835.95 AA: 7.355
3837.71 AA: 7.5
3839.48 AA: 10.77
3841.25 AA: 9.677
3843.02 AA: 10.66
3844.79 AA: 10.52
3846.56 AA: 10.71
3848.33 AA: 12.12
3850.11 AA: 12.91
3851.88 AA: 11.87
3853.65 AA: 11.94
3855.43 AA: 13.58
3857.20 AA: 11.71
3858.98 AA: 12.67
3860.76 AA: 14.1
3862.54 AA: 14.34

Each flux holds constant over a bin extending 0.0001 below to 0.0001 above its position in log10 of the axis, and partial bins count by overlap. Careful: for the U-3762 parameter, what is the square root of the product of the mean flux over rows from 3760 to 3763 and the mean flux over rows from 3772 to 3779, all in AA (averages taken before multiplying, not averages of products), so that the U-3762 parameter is 11.5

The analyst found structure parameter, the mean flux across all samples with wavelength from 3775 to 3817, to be 12.3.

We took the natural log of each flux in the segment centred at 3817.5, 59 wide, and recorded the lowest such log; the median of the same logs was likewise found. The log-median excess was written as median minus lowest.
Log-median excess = 0.44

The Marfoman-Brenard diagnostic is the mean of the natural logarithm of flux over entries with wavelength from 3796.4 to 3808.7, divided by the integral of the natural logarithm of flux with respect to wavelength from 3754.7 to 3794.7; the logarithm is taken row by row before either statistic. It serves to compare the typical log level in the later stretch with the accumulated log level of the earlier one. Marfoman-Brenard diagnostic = 0.025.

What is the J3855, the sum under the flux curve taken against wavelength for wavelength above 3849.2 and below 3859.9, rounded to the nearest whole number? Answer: 133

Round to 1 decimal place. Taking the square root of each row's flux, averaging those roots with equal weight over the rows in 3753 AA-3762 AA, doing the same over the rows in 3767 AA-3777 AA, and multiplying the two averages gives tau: 11.1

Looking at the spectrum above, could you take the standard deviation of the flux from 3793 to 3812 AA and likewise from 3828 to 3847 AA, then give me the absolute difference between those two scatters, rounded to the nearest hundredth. 0.11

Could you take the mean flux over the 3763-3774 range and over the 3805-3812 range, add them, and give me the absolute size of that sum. 23.8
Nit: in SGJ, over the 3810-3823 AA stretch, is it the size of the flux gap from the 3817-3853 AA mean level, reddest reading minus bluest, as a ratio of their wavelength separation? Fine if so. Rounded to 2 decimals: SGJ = -0.27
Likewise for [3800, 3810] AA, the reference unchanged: 0.21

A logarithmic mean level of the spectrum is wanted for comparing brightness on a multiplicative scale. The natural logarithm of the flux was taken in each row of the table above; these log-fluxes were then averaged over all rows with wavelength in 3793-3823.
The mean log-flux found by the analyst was 2.46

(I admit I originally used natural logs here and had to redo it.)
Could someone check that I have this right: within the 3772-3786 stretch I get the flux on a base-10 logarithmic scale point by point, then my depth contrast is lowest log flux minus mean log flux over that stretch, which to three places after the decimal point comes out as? -0.081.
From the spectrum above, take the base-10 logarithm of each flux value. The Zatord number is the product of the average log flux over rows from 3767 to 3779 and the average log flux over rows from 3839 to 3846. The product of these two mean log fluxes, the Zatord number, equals 1.07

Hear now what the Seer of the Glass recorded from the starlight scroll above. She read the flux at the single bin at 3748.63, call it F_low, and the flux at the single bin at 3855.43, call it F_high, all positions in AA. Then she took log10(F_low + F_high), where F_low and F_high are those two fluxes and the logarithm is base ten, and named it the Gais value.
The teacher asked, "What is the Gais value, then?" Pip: 1.367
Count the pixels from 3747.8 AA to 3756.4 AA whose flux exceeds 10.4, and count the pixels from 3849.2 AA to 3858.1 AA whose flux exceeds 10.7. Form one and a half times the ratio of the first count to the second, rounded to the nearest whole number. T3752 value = 0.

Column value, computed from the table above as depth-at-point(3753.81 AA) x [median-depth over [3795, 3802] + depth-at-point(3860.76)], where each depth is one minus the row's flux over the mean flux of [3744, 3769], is 0.03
